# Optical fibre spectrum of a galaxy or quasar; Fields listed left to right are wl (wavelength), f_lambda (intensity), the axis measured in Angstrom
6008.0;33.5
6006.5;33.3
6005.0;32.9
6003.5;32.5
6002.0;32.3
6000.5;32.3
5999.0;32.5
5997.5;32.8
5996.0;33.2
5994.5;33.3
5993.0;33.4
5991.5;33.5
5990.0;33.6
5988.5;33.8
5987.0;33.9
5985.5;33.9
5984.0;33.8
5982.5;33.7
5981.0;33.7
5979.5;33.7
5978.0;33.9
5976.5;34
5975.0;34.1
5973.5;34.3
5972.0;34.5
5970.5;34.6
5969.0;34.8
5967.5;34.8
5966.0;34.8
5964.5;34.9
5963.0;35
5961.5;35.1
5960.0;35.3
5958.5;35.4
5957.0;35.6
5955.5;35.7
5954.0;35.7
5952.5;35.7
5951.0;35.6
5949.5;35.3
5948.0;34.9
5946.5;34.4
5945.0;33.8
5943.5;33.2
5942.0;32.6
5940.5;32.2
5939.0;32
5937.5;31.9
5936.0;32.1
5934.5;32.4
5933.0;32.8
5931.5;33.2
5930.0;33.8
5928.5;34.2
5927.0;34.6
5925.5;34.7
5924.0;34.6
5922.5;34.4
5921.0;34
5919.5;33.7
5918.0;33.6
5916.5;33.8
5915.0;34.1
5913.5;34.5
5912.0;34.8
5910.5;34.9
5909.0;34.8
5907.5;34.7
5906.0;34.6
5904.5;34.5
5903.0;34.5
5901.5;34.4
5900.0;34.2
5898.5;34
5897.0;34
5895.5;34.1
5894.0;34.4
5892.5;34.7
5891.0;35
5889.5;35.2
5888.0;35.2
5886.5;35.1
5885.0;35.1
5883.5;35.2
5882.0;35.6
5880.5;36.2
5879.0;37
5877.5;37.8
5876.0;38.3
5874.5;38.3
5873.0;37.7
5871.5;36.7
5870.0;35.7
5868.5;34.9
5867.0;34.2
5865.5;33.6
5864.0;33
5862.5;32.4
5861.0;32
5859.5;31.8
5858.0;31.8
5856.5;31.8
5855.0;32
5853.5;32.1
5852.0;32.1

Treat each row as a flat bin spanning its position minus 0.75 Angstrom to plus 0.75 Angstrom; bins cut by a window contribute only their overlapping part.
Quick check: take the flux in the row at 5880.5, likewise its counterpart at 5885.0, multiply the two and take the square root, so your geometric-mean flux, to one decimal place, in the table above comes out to 35.6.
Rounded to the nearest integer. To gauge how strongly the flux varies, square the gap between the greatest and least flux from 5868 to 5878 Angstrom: 12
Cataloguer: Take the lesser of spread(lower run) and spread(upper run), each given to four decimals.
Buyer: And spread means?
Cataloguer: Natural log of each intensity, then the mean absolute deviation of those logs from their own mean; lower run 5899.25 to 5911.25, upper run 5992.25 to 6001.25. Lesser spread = 0.0051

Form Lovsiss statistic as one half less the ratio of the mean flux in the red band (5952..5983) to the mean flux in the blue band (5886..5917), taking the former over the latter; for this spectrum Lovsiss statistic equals -0.505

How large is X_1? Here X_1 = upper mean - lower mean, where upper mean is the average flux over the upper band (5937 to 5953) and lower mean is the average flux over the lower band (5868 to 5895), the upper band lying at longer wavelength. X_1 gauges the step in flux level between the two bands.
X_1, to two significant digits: -2.2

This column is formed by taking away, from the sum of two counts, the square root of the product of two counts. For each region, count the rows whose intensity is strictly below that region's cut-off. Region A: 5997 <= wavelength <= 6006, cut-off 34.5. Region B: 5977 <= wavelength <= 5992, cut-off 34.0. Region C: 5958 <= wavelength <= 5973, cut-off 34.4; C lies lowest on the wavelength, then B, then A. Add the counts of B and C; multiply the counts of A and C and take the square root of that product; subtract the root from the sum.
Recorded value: 10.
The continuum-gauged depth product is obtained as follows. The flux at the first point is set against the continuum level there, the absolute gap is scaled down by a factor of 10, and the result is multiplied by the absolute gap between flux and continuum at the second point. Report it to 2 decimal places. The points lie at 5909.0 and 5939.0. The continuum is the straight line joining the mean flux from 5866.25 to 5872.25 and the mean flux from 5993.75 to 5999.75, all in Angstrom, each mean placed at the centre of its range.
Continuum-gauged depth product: 0.04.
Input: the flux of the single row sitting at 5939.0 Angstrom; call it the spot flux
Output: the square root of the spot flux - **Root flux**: 5.66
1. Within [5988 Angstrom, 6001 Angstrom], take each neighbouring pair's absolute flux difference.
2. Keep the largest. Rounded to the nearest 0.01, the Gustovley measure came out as 0.40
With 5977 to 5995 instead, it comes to 0.20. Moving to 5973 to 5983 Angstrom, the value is 0.20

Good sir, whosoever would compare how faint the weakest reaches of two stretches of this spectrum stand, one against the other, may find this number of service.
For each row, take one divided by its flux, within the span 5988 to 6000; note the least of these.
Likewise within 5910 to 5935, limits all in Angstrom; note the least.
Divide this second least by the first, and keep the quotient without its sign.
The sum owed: 0.97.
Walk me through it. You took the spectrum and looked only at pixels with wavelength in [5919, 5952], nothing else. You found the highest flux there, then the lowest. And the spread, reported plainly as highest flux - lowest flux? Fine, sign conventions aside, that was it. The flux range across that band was 3.7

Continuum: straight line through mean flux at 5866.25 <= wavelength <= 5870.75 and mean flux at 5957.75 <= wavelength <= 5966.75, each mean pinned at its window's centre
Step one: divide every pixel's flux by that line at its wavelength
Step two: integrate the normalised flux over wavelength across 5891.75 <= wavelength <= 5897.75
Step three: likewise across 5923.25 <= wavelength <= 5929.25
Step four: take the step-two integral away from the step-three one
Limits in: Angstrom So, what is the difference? 0.03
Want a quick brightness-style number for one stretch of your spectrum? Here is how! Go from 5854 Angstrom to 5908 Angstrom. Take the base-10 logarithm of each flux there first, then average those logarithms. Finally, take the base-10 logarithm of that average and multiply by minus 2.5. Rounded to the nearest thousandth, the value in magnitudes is -0.469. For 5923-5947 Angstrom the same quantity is -0.456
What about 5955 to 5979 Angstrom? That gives -0.470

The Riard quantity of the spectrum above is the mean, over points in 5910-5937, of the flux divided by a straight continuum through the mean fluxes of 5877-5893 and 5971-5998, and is 0.97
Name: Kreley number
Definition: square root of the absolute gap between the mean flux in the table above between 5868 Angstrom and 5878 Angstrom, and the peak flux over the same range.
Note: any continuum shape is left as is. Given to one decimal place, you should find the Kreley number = 1.1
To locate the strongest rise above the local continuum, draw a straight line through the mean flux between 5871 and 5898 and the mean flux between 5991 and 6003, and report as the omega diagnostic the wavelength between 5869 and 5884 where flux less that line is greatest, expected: 5876.0 Angstrom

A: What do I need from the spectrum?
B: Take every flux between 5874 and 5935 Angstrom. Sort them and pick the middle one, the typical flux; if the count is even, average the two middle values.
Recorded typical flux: 34.6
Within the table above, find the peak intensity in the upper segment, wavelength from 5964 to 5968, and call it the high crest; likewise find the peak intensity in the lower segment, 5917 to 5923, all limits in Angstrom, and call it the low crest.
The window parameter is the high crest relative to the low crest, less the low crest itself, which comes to -33.4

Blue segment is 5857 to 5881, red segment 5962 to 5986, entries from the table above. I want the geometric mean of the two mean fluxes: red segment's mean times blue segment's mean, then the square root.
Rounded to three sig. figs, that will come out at 34.7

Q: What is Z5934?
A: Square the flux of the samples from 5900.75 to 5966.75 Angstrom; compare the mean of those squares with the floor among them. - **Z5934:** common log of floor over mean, -0.062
